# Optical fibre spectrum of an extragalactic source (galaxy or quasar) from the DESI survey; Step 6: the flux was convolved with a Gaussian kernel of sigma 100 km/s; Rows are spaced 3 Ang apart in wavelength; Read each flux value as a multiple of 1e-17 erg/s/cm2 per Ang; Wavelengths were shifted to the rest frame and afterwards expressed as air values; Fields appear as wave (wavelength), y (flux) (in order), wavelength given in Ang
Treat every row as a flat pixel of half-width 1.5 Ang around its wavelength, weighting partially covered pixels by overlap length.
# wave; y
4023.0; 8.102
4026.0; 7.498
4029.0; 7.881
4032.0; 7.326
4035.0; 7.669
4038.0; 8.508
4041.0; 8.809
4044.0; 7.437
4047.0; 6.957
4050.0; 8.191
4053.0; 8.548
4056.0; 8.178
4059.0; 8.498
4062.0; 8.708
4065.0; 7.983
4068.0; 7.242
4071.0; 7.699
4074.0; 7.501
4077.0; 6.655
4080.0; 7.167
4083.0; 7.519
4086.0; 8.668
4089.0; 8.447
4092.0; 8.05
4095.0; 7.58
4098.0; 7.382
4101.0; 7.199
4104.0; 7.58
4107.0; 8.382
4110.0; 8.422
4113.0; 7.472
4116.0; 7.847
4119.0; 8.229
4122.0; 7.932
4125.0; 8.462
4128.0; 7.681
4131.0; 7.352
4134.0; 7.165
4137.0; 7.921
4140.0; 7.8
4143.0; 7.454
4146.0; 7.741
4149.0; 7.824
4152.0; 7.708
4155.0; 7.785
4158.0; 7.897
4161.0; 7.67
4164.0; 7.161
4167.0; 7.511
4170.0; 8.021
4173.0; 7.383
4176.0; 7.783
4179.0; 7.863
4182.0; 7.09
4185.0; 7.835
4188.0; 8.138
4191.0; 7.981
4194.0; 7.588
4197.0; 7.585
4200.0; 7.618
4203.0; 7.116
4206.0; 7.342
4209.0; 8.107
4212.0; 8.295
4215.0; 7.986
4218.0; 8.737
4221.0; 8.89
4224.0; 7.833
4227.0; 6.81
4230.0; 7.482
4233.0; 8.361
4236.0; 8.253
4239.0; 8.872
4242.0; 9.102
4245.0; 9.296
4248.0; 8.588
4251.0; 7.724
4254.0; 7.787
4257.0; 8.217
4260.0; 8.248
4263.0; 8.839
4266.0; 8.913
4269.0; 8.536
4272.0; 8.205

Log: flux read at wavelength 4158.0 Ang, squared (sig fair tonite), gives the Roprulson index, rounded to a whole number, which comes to 62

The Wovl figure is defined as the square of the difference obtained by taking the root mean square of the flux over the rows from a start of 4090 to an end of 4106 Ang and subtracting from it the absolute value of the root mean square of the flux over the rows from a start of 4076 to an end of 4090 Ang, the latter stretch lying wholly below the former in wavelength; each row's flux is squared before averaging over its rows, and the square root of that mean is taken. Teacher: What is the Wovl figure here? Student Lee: 0.03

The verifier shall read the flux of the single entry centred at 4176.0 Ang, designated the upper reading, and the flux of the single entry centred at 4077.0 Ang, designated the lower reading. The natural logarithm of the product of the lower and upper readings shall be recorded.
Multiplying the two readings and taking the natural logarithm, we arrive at 3.95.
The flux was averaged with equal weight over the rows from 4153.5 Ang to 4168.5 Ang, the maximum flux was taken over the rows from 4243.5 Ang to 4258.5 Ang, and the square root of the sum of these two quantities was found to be 4.11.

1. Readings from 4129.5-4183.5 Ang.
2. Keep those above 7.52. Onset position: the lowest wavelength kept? 4137.0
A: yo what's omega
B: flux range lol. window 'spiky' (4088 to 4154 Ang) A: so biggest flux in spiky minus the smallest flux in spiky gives 1.30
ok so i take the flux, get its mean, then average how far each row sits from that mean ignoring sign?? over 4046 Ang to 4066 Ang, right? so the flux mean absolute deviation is 0.39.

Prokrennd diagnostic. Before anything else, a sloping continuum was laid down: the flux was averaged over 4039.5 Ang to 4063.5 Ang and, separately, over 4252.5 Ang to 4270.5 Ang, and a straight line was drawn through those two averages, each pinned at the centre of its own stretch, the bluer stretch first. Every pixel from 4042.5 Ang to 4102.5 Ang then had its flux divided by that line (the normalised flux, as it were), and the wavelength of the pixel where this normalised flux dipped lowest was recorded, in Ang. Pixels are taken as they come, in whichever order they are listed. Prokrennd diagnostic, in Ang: 4077.0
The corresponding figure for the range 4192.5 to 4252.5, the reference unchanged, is 4227.0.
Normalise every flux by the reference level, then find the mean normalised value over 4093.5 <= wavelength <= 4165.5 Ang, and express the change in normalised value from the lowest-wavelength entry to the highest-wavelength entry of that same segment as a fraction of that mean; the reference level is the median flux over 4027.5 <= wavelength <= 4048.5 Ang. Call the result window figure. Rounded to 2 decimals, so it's -0.05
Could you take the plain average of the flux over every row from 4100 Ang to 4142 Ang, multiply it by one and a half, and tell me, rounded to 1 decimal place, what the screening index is 11.7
